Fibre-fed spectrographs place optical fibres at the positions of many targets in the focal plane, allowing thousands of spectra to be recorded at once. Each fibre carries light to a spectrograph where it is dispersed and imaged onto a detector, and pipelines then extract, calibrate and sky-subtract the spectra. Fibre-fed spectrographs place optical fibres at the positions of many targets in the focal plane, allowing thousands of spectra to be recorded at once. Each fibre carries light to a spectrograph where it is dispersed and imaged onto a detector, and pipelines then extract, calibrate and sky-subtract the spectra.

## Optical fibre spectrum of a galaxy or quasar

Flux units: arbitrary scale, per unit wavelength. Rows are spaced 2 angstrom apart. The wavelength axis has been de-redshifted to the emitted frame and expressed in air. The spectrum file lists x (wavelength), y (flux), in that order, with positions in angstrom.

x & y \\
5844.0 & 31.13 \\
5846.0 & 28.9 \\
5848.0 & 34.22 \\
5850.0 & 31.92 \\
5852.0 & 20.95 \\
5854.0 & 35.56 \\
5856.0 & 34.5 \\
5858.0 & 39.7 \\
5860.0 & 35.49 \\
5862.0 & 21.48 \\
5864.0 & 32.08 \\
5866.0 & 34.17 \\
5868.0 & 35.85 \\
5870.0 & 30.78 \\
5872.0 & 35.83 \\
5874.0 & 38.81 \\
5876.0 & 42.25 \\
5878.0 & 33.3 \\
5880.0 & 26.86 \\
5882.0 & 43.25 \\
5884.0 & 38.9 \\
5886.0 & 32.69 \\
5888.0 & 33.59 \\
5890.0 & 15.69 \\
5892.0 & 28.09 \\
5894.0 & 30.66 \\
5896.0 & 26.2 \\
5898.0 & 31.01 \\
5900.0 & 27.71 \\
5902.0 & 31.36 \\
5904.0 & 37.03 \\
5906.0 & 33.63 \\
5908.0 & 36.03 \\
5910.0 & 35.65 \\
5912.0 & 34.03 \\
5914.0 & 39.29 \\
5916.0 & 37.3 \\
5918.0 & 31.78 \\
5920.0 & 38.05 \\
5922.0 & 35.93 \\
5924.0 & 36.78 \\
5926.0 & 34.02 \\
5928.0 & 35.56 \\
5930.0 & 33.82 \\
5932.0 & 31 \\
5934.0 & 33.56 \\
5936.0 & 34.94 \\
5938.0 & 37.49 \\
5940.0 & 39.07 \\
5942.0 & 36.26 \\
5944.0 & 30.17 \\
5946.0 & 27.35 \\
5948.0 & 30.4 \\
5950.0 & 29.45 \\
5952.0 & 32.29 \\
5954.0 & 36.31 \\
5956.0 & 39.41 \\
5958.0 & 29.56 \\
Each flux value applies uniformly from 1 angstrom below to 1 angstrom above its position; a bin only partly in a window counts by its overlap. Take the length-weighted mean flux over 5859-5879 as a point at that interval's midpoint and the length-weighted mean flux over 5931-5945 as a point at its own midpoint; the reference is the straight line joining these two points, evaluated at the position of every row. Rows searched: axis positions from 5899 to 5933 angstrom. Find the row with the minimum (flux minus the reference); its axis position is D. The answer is 5900.0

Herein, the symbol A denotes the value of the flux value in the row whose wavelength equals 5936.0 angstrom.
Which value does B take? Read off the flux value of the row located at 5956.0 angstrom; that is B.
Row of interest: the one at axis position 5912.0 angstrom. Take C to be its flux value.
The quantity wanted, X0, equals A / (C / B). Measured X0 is 40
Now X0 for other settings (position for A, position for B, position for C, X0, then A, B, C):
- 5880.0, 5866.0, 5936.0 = 26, 26.86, 34.17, 34.94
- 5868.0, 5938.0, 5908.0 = 37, 35.85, 37.49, 36.03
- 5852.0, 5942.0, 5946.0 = 28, 20.95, 36.26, 27.35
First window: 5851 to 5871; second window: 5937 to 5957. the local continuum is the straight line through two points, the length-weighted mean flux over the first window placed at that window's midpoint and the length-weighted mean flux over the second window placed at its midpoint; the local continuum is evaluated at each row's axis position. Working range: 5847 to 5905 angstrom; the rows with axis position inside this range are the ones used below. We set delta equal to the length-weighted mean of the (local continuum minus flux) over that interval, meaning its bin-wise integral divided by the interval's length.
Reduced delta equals 0.0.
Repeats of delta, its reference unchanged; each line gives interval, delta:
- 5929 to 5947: -0.1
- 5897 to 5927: -1.5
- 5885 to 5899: 4.4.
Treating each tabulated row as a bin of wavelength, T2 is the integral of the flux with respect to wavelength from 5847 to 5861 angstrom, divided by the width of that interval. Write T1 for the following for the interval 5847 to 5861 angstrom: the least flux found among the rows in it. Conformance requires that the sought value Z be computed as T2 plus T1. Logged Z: 54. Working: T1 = 20.95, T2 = 33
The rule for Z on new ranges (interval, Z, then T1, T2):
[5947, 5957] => 63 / 29.45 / 34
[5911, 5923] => 68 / 31.78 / 36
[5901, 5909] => 66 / 31.36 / 35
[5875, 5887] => 63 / 26.86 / 36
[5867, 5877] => 67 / 30.78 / 37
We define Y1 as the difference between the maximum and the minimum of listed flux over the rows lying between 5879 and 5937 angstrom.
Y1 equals 28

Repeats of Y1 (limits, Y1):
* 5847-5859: 19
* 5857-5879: 21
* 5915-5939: 7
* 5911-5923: 8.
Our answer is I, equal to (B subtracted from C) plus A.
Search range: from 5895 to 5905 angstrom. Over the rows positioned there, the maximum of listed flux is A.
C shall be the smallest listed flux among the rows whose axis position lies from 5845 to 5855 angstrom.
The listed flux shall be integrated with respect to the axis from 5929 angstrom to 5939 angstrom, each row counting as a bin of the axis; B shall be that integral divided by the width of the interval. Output 24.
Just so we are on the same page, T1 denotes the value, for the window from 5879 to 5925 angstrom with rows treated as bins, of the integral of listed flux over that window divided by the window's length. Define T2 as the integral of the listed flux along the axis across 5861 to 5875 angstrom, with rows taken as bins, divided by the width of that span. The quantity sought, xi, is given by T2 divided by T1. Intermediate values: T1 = 33.1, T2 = 32.7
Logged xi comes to 0.99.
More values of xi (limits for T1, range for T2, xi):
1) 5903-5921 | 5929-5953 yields 0.92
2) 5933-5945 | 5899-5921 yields 0.98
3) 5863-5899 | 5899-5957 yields 1.05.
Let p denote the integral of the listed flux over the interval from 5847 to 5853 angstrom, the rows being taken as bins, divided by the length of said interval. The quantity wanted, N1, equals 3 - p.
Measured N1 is -26.0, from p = 29.0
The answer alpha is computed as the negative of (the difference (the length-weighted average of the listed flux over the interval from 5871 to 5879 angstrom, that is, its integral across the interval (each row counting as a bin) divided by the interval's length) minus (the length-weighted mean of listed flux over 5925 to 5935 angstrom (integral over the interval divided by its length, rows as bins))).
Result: -4.0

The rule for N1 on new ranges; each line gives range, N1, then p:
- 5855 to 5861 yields -33.6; 36.6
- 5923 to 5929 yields -32.5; 35.5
